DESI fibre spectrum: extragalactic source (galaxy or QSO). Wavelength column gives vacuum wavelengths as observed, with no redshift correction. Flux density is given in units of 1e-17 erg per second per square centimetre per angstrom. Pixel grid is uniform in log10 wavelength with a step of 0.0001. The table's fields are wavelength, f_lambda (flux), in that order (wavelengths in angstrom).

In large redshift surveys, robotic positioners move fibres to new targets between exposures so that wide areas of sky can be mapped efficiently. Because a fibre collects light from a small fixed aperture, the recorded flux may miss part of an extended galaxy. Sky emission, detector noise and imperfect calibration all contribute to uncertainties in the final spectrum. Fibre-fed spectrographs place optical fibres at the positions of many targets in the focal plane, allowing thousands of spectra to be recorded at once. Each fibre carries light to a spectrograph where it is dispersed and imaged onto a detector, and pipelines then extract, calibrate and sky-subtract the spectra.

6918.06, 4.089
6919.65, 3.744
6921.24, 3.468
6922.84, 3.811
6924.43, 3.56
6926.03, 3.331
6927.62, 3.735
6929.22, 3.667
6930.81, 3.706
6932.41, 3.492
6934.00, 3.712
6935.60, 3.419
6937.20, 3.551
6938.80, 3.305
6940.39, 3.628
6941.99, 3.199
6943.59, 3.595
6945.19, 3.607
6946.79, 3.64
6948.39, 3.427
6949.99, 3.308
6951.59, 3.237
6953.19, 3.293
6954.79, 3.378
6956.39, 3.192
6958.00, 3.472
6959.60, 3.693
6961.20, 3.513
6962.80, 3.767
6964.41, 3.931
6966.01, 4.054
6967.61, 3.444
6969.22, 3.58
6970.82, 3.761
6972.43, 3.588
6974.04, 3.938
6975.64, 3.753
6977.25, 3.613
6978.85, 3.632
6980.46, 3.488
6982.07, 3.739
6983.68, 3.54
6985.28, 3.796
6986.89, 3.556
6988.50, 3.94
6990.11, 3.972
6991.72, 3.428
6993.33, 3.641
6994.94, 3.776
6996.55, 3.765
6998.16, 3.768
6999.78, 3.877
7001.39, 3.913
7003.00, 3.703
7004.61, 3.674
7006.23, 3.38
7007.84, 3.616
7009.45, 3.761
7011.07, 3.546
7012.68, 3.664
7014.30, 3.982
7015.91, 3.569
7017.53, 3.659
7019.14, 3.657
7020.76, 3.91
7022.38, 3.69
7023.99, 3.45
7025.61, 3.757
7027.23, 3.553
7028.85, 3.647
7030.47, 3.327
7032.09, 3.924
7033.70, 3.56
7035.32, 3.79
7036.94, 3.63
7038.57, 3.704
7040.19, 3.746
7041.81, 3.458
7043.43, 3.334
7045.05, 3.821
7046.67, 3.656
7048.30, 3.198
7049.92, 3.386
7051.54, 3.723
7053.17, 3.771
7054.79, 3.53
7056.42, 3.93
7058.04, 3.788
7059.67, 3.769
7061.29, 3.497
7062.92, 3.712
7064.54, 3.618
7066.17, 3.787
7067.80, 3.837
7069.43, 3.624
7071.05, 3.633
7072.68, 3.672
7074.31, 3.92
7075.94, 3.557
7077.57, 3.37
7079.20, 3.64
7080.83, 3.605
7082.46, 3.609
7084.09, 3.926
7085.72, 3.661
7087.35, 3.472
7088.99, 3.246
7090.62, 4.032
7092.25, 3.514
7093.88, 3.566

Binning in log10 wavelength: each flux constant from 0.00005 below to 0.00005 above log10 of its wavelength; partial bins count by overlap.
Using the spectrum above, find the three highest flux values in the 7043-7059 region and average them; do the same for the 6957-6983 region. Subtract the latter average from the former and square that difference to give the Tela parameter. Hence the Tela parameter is 0.016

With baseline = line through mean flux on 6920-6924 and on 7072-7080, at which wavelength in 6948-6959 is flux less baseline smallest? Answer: 6956.39 angstrom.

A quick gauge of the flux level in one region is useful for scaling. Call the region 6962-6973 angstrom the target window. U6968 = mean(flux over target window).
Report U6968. 3.73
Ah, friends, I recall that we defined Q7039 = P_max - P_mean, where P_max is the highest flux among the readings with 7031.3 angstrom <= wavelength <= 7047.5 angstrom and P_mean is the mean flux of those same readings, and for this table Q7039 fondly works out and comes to 0.262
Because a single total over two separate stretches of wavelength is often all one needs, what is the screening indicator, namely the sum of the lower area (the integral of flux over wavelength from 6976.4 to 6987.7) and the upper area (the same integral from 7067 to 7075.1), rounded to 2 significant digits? 71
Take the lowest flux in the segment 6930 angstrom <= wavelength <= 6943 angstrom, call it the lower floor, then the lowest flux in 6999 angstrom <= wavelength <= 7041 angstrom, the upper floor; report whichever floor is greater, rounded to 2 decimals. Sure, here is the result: 3.33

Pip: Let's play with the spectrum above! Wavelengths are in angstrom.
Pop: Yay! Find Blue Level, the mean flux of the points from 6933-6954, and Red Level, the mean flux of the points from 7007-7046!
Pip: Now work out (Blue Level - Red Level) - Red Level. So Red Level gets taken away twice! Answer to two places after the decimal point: -3.86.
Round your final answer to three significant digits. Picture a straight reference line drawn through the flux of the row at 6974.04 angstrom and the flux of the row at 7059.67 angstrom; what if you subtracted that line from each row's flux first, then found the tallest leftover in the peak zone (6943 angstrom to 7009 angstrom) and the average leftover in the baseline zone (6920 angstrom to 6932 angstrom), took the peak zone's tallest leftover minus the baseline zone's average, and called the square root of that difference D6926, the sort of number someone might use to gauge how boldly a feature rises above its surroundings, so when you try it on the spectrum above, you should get 0.722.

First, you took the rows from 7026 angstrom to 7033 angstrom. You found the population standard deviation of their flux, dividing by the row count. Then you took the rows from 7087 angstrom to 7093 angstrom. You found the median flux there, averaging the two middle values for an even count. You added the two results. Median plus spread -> 3.71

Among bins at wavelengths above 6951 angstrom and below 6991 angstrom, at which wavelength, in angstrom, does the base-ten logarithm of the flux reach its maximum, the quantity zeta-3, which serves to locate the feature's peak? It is 6966.01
